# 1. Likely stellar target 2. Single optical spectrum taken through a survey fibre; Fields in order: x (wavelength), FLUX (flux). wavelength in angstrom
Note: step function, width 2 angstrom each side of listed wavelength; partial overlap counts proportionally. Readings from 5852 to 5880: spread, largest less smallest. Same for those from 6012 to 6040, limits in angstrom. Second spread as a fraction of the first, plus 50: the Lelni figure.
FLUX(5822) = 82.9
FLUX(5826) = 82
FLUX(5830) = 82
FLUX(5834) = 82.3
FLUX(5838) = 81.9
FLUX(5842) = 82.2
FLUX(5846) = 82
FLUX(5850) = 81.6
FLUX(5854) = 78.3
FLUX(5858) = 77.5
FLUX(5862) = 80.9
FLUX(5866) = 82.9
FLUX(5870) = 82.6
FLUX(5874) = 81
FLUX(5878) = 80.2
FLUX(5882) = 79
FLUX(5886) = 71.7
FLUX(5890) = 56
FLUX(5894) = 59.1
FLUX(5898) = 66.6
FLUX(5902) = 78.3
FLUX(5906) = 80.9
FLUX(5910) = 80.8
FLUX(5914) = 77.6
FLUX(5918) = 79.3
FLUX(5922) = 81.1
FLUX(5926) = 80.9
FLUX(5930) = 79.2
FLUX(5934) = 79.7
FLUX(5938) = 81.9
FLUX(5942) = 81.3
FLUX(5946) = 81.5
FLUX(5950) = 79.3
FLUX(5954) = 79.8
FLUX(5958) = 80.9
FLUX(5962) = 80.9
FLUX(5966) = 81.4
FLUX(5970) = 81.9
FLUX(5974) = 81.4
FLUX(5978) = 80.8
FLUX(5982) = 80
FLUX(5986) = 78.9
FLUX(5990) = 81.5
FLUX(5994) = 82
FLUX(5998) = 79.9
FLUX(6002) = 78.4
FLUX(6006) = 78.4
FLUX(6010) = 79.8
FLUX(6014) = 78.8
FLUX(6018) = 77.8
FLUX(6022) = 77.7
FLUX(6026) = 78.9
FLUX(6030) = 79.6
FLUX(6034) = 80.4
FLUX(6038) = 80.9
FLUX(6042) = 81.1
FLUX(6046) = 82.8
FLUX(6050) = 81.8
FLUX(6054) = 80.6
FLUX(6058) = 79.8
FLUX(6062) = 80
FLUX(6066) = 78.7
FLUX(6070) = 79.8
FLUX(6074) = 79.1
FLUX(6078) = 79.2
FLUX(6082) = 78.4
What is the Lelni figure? 50.6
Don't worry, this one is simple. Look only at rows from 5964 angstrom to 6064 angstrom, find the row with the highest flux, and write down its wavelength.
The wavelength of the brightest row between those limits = 6046 angstrom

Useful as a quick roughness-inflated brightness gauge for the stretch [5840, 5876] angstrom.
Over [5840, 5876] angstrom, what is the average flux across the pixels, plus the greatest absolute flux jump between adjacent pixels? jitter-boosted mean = 84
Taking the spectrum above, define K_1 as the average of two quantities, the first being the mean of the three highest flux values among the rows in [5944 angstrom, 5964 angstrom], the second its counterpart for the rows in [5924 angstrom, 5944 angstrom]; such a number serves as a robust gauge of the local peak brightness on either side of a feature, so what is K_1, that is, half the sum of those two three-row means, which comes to 81.2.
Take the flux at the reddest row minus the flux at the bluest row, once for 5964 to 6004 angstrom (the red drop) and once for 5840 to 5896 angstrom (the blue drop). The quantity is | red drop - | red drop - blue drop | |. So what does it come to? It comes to 23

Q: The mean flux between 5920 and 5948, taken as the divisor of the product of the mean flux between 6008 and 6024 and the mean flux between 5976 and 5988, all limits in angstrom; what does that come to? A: 78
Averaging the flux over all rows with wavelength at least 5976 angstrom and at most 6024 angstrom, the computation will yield 79.5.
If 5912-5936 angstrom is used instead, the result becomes 79.6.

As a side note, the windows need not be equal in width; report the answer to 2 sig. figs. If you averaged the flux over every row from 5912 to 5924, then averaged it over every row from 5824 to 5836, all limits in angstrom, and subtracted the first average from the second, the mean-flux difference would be 2.8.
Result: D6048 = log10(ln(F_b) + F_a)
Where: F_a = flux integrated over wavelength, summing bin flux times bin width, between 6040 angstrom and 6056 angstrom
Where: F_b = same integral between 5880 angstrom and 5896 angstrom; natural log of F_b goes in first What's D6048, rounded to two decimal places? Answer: 3.12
